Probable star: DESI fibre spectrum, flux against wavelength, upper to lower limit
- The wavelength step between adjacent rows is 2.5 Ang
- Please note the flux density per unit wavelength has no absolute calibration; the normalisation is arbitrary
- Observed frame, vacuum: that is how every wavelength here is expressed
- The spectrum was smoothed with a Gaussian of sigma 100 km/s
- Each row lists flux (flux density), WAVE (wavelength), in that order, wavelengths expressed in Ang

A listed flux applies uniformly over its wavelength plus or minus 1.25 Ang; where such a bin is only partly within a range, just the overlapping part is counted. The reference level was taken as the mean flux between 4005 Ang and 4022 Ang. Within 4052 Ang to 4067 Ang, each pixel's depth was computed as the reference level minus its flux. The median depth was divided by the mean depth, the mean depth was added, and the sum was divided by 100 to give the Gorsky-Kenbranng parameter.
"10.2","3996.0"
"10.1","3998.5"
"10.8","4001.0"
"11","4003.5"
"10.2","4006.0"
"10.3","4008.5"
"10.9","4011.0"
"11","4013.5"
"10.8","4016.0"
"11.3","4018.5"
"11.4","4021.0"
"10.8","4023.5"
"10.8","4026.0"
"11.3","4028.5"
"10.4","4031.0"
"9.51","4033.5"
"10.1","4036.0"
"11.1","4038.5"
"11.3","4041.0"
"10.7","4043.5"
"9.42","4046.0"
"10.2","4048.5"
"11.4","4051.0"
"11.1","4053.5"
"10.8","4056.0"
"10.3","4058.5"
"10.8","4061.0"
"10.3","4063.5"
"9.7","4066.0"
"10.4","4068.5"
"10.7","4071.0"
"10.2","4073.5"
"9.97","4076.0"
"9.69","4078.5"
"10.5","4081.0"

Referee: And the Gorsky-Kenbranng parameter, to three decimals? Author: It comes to 0.012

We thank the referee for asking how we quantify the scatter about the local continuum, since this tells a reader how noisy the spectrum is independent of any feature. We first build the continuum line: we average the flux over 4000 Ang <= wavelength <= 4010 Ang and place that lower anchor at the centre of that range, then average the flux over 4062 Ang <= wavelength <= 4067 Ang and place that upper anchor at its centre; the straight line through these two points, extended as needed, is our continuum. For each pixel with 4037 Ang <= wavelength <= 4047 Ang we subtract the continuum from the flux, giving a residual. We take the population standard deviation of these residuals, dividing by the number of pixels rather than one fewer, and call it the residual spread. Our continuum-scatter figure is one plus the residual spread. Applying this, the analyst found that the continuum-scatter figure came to 1.71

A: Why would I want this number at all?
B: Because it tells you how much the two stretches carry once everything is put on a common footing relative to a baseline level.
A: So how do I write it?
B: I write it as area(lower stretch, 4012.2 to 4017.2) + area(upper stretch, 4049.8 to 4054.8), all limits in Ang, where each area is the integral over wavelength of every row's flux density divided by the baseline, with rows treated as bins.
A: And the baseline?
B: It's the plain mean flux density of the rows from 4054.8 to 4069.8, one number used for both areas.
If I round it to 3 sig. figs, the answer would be 10.7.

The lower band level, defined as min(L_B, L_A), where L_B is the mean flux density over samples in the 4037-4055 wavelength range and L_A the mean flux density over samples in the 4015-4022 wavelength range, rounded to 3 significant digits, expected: 10.7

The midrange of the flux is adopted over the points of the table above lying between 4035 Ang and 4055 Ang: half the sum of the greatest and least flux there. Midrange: 10.4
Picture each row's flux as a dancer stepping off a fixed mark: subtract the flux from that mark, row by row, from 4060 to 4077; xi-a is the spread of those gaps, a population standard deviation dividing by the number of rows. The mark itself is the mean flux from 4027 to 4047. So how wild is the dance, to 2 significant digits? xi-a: 0.36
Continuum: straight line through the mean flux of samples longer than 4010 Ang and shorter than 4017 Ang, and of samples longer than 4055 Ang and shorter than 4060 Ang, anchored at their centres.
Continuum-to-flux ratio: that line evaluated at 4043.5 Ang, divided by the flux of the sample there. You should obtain 1.00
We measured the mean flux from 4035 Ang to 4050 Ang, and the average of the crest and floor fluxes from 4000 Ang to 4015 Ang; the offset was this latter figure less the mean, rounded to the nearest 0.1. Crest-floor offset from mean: 0.1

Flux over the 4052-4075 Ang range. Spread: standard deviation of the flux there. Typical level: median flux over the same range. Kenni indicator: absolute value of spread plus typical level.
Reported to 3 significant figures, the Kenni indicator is 10.8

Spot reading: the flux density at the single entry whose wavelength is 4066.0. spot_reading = 9.7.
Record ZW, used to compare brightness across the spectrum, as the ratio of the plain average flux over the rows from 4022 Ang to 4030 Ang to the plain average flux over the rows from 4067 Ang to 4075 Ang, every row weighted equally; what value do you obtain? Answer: 1.05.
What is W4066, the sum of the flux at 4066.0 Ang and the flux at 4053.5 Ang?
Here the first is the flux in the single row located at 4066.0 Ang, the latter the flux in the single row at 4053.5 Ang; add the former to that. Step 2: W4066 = 20.8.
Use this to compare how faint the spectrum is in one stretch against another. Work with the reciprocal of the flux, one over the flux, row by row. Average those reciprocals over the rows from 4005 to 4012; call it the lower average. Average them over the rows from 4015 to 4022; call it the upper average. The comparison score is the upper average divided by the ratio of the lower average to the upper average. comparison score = 0.084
